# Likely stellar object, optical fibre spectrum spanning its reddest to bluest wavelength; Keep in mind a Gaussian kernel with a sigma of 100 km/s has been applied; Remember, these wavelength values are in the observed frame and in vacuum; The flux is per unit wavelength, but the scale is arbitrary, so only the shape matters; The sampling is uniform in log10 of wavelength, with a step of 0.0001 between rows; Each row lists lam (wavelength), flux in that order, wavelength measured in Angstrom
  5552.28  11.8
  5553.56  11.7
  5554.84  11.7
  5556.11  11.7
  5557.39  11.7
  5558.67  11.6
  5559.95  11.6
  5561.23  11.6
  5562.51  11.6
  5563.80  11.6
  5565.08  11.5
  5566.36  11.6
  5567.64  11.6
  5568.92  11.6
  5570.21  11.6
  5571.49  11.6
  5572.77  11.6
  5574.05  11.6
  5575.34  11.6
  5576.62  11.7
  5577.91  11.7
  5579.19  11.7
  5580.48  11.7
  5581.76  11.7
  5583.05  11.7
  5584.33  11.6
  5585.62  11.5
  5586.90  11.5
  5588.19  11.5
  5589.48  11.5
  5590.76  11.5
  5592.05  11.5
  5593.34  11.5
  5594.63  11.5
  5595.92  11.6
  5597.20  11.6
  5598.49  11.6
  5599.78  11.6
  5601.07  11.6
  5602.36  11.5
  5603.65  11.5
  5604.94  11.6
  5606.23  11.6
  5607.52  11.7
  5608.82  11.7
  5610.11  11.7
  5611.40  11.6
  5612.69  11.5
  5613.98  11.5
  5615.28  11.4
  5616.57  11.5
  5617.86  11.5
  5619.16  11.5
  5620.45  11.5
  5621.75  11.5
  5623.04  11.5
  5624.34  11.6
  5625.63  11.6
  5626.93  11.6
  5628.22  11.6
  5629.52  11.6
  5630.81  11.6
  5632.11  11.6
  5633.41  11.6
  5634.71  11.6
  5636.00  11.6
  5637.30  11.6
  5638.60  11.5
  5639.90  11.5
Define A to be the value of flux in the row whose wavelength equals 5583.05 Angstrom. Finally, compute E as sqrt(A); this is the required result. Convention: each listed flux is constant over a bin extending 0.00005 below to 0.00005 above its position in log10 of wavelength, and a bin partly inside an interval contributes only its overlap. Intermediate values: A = 11.7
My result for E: 3.42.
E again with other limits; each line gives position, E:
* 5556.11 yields 3.42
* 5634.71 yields 3.41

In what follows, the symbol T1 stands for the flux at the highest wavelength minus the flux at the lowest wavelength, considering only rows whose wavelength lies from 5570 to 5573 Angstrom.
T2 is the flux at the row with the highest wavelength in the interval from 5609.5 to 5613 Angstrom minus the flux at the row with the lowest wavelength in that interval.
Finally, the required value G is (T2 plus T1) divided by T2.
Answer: 1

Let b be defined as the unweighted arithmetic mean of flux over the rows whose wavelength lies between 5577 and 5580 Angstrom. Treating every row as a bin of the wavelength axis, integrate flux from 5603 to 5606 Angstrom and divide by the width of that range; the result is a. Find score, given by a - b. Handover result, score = -0.14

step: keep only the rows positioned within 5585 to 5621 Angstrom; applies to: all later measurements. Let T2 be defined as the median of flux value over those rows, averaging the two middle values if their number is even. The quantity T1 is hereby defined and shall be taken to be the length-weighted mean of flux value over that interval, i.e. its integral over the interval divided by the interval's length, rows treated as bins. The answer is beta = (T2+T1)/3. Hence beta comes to 7.683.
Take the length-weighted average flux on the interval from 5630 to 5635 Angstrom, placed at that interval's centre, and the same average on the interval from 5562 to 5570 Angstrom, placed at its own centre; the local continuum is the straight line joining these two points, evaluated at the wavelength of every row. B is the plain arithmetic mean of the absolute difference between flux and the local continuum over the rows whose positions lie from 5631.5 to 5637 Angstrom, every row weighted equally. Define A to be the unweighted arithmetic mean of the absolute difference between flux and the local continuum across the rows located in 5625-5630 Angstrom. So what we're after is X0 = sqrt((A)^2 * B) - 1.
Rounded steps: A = 0.01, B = 0.01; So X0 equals -0.999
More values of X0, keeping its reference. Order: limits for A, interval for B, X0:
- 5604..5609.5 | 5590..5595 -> -0.982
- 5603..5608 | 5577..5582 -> -0.980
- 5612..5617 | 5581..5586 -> -0.967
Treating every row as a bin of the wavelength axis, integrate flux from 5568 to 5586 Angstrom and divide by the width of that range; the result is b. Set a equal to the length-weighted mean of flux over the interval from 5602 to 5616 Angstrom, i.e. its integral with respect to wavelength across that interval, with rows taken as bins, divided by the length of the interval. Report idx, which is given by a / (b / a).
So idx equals 11.5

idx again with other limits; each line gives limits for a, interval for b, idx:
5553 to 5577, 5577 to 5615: 11.7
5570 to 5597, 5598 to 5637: 11.6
